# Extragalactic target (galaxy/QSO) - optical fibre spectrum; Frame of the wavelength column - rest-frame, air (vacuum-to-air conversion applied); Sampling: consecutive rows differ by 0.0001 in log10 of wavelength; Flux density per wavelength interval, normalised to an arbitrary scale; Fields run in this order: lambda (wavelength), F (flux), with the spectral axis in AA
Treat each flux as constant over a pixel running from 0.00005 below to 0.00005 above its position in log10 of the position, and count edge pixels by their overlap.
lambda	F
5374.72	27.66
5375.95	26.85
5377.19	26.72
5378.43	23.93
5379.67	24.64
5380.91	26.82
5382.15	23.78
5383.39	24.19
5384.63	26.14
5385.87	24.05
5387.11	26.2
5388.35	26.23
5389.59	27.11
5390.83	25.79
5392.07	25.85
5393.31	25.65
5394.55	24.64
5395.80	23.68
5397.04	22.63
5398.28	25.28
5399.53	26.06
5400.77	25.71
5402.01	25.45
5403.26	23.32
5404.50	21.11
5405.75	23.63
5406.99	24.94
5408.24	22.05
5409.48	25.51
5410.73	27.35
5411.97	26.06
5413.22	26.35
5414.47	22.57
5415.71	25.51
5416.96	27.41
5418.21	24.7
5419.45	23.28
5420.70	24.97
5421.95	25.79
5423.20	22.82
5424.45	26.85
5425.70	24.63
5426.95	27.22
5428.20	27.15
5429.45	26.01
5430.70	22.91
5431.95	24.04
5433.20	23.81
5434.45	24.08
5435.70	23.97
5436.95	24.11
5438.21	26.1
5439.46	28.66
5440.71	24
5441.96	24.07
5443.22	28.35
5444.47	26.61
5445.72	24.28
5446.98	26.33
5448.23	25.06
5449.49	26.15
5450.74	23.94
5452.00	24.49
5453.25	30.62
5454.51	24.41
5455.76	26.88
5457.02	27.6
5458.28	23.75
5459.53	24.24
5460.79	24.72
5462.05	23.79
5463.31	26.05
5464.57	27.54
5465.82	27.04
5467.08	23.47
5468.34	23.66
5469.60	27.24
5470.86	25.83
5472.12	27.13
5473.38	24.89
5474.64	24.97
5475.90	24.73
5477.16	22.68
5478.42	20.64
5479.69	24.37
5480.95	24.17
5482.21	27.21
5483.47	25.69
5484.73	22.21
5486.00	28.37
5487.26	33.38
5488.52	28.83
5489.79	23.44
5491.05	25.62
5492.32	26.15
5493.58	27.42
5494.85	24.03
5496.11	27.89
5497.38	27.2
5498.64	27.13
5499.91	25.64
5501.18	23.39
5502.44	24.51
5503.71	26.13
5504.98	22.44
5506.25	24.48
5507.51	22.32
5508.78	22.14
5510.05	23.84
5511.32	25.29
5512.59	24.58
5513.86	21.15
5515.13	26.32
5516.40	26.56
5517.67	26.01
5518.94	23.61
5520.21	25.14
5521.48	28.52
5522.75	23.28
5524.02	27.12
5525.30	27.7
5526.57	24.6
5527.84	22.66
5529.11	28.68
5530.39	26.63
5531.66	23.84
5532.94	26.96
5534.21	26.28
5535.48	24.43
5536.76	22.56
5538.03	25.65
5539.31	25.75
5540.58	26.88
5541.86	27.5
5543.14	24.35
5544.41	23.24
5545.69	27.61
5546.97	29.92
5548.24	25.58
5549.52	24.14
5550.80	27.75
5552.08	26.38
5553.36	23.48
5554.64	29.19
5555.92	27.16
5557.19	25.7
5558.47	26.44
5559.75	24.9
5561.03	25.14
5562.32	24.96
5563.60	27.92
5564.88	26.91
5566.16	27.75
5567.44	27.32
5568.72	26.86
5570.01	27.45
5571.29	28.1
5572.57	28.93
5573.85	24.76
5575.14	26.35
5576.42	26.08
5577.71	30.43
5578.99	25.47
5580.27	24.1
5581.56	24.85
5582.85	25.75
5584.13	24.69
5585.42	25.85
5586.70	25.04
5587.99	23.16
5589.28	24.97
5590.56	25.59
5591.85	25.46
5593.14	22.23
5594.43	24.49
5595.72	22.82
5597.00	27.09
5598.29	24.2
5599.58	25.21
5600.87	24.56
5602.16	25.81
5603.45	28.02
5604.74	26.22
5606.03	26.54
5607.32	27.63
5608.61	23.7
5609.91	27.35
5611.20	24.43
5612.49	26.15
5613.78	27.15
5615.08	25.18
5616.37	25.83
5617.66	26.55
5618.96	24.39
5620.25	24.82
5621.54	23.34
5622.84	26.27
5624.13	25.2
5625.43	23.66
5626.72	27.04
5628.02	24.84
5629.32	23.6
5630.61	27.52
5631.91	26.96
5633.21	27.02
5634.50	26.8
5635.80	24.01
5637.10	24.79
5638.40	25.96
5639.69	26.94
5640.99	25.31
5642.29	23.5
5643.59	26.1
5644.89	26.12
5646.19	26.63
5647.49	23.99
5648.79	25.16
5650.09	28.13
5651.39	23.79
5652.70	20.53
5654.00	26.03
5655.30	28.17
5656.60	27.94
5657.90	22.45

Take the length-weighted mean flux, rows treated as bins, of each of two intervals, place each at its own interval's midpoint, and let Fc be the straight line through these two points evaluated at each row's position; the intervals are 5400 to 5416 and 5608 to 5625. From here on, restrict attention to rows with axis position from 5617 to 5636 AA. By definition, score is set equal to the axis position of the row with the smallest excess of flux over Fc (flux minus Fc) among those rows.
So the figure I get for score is 5621.54 AA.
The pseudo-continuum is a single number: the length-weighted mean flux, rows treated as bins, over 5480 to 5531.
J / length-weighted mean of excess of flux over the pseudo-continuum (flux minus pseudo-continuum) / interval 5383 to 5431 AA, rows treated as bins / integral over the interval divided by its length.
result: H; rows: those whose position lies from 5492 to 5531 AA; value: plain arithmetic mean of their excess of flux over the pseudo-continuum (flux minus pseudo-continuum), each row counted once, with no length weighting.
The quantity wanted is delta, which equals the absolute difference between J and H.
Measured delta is 0.2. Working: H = -0.29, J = -0.5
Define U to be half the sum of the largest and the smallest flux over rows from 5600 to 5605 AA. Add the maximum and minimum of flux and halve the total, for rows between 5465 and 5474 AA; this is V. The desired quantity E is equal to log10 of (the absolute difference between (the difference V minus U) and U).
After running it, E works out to 1.43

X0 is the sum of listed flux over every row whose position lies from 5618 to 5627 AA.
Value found 175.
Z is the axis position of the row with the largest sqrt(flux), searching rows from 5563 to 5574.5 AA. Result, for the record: 5572.57 AA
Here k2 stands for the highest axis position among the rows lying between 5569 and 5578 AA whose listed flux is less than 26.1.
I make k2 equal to 5576.42 AA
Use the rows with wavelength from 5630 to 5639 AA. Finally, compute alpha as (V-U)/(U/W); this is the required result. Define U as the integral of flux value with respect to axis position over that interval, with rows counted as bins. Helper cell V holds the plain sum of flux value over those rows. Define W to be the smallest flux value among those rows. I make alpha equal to -5.3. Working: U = 235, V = 183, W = 24.01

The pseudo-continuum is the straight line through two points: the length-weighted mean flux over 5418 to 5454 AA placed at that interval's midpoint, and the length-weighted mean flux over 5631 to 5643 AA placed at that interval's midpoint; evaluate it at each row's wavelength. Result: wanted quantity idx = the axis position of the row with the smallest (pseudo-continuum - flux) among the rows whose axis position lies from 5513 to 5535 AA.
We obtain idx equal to 5529.11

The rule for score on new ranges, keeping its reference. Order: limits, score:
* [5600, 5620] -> 5608.61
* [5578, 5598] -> 5593.14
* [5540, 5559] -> 5544.41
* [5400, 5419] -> 5404.50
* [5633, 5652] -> 5642.29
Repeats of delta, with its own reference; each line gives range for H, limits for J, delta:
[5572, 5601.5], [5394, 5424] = 0.7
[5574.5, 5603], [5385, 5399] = 0.0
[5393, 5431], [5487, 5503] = 1.5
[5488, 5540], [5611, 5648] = 0.3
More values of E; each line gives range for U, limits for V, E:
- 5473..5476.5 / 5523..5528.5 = 1.39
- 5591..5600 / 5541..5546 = 1.38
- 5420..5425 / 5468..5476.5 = 1.38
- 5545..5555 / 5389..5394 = 1.43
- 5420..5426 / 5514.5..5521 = 1.39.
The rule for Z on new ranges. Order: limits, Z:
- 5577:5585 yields 5577.71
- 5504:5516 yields 5515.13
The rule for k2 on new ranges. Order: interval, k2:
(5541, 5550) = 5549.52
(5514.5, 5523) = 5522.75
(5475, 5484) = 5483.47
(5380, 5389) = 5385.87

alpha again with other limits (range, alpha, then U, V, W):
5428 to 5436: -2.8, 196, 172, 22.91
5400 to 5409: -4.7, 214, 166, 21.11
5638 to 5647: -5.2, 232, 181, 23.5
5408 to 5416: -2.9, 202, 175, 22.05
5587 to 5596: -5.0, 218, 169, 22.23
